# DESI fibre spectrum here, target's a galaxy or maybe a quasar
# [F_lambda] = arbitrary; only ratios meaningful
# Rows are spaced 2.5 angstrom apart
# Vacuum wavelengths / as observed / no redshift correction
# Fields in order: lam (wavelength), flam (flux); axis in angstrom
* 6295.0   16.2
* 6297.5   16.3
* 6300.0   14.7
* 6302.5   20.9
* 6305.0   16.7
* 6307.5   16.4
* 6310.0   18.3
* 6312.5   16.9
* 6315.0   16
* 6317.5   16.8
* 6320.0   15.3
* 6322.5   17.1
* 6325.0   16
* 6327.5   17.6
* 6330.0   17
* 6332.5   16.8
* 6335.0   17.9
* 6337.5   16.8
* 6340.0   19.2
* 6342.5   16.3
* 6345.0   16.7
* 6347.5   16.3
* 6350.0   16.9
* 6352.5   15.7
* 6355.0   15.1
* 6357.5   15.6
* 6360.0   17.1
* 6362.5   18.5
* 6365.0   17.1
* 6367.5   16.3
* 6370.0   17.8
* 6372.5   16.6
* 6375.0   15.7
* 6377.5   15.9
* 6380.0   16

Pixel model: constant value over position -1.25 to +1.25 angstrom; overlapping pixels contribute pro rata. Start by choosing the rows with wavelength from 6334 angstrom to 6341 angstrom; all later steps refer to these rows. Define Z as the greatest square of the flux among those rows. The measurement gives 369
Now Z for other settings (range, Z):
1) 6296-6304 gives 437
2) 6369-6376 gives 317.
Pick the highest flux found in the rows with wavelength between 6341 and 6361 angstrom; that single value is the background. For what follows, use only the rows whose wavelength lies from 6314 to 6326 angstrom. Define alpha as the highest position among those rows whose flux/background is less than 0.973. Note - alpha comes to 6325.0 angstrom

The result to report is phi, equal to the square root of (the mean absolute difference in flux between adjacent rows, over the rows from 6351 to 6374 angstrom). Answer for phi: 1.05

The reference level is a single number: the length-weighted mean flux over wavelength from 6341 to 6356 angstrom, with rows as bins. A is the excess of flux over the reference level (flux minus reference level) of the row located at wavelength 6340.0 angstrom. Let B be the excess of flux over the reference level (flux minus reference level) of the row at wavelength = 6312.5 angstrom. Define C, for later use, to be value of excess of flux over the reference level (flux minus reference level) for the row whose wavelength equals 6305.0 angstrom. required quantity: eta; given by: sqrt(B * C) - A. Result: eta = -2.4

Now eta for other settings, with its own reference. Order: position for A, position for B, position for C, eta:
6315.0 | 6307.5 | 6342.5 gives 0.3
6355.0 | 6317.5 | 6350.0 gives 1.7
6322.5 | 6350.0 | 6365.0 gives -0.1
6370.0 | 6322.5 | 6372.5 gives -1.0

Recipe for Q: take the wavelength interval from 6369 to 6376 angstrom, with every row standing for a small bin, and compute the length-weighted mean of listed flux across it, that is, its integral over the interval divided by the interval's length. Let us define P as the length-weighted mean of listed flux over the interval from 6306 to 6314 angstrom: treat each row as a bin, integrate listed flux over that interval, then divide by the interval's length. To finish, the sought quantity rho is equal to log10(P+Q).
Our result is 1.53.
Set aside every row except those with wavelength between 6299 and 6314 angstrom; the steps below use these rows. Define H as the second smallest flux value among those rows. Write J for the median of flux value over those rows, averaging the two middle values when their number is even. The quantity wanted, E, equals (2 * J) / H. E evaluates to 2.05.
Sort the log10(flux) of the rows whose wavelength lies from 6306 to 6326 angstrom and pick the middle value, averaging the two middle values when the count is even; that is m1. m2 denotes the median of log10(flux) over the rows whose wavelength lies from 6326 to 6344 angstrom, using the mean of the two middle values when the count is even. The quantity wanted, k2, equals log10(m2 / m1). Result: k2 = 0.004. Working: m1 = 1.22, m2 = 1.23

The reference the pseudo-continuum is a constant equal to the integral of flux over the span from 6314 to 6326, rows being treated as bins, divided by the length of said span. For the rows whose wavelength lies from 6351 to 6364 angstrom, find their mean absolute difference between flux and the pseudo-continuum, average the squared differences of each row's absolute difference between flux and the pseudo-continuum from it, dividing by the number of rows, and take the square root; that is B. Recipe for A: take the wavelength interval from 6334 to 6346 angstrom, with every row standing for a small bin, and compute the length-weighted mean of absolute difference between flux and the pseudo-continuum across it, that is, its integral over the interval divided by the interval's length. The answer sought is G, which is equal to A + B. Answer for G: 1.75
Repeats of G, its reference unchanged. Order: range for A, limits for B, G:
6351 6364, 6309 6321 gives 1.70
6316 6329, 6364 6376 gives 1.29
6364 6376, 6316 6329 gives 1.04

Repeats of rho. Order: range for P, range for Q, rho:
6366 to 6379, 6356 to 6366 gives 1.52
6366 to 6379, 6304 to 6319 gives 1.52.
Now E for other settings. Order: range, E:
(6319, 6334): 2.11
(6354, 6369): 2.14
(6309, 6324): 2.11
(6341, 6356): 2.08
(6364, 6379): 2.07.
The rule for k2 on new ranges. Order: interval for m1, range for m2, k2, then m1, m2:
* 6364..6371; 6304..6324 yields -0.003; 1.23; 1.22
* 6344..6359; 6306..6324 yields 0.008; 1.20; 1.23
